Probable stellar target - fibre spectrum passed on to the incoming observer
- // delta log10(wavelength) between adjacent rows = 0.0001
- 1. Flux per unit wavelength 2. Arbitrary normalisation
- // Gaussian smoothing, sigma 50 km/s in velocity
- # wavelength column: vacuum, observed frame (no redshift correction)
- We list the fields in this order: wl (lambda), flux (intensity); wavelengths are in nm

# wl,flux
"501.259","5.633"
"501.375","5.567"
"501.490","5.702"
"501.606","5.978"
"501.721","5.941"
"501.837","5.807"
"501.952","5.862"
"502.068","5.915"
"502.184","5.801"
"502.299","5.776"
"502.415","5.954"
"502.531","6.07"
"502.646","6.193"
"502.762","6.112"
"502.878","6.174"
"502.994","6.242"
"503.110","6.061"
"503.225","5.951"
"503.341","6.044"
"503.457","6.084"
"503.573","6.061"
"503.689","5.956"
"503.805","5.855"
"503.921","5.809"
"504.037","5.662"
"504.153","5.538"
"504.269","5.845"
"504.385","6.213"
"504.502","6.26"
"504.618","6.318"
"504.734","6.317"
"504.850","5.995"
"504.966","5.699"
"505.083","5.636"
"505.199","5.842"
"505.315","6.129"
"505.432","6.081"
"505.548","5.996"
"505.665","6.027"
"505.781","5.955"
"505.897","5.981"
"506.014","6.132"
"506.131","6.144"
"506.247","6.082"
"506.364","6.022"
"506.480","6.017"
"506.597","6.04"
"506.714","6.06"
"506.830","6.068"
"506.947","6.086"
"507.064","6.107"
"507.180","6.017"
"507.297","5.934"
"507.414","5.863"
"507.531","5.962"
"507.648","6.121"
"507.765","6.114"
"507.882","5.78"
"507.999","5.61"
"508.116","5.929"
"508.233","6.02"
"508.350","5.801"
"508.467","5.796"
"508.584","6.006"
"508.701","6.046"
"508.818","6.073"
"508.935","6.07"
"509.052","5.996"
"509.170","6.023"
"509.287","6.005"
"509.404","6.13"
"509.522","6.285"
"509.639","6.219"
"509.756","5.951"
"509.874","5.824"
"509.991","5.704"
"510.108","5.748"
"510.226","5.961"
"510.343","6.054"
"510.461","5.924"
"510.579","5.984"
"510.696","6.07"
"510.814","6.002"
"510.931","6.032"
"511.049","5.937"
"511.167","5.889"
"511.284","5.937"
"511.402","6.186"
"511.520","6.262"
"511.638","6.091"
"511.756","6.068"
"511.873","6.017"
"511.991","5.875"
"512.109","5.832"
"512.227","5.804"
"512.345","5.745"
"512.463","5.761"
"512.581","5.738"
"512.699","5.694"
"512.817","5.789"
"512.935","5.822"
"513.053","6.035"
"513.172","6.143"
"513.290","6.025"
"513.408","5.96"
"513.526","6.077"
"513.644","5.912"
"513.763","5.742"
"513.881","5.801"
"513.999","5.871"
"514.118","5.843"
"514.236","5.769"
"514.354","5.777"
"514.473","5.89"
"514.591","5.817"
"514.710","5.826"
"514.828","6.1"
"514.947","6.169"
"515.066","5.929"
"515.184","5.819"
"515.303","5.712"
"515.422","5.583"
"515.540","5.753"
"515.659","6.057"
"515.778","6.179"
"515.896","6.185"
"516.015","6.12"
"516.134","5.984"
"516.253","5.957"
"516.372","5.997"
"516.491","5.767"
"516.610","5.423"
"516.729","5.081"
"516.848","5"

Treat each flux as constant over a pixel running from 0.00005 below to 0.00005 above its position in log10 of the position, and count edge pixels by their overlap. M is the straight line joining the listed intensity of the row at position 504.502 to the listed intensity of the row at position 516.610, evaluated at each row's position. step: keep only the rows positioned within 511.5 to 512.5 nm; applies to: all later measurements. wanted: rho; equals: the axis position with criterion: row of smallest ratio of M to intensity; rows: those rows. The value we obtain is 511.520 nm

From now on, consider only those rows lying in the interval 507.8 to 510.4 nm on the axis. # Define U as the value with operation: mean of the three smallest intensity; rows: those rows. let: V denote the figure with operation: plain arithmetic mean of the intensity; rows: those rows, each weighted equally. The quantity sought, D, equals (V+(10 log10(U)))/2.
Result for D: 6.753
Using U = 5.69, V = 5.96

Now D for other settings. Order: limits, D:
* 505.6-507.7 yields 6.878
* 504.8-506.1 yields 6.765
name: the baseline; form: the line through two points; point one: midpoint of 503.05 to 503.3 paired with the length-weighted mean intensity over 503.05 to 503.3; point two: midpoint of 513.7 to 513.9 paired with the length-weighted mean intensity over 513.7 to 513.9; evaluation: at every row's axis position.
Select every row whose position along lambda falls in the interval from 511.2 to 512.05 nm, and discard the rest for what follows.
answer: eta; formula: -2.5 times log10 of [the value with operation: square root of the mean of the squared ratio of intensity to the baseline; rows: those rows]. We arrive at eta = -0.046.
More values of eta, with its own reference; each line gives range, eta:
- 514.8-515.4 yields -0.042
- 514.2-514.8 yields -0.014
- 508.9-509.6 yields -0.039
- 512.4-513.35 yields -0.018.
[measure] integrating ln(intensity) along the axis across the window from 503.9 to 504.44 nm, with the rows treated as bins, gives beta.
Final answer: 0.95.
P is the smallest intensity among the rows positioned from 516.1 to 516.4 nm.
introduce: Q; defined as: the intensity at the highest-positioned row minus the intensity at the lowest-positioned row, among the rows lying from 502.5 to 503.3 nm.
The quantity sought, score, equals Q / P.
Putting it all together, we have -0.020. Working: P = 5.957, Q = -0.12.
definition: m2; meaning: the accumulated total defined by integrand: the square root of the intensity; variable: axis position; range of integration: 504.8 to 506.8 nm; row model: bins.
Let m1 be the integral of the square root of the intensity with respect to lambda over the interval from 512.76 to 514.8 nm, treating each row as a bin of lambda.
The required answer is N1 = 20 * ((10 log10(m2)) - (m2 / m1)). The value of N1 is 118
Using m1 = 4.95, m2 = 4.90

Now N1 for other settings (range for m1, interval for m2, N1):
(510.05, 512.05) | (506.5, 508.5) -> 118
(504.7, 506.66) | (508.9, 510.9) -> 118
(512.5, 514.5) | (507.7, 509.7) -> 118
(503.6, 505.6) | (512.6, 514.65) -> 119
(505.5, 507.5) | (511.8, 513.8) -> 117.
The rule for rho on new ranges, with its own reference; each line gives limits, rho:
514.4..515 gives 514.947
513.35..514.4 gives 513.526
